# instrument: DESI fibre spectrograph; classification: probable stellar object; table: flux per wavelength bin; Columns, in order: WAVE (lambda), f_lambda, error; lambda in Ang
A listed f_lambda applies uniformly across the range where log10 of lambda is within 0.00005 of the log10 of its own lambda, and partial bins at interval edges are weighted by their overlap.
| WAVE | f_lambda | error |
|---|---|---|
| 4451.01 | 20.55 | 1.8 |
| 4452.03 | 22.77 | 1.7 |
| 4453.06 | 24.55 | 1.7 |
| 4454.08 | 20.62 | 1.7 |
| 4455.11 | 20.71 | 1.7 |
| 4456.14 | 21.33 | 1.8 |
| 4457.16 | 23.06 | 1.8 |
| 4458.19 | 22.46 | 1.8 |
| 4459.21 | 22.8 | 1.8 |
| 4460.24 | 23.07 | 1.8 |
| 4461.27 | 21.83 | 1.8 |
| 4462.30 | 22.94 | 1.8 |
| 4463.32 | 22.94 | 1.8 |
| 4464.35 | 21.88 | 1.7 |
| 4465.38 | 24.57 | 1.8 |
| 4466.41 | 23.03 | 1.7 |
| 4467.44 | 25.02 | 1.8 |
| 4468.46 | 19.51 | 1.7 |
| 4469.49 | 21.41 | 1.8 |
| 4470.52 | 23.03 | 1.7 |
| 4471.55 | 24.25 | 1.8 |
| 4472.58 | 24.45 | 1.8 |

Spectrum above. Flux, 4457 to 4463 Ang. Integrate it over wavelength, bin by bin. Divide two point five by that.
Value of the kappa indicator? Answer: 0.018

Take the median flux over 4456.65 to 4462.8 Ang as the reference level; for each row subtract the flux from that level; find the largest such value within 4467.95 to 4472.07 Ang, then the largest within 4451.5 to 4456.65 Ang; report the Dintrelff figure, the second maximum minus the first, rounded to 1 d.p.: -1.1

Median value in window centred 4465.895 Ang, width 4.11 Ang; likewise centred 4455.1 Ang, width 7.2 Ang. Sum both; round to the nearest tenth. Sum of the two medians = 46.3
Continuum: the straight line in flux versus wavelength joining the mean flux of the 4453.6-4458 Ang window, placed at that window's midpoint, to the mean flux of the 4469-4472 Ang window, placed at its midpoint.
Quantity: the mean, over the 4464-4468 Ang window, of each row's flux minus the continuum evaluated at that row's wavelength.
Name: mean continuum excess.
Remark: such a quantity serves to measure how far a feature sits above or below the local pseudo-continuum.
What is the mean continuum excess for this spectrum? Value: 1.2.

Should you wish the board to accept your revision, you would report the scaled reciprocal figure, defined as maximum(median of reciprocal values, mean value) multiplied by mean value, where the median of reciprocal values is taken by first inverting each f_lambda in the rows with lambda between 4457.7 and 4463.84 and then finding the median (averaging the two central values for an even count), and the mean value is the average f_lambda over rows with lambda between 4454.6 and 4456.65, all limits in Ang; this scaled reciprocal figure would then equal 442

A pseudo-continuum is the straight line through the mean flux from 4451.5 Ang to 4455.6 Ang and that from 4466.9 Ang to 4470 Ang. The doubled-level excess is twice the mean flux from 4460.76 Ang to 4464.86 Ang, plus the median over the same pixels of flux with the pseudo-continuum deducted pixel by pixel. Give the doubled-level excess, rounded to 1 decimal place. 45.2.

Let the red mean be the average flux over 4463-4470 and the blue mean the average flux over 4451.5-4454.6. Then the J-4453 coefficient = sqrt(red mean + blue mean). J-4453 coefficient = 6.73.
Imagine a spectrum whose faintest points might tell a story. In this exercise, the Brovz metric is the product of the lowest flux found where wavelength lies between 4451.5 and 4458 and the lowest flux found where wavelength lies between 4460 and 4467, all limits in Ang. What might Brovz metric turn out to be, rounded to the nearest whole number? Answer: 450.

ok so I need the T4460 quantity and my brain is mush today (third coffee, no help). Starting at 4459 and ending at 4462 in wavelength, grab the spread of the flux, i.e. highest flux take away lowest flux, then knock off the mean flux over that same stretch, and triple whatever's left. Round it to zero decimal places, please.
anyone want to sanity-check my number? -64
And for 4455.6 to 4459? -62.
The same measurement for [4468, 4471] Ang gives -53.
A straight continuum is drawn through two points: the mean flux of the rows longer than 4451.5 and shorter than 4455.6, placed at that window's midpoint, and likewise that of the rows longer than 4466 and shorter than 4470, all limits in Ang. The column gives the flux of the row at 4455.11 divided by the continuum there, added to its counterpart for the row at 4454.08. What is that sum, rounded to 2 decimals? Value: 1.86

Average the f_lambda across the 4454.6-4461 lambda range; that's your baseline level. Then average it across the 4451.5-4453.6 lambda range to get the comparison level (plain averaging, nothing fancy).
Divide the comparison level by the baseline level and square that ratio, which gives 1.13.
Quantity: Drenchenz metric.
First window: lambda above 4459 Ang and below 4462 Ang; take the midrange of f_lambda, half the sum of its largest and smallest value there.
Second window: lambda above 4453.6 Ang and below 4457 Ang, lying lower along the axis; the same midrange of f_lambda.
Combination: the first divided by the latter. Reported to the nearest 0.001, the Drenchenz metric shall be 1.070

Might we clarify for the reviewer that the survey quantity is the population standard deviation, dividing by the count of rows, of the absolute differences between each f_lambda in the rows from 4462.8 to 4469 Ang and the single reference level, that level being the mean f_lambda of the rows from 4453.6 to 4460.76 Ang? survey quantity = 1.05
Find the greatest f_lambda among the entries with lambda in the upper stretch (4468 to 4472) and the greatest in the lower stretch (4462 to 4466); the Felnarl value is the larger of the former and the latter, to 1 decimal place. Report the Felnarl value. 24.6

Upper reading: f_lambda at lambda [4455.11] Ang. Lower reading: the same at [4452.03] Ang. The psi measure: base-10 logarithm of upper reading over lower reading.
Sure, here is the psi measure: -0.04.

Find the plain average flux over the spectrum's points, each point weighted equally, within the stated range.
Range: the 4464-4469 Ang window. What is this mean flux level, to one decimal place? 22.8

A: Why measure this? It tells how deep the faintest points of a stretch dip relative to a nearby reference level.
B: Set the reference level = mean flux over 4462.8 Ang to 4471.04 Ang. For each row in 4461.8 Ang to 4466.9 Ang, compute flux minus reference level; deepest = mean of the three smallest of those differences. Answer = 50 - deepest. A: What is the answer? 50.1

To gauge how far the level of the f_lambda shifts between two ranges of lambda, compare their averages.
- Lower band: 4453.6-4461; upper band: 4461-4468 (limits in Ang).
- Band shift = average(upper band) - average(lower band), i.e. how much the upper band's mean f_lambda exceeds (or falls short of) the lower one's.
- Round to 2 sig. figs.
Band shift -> 1.2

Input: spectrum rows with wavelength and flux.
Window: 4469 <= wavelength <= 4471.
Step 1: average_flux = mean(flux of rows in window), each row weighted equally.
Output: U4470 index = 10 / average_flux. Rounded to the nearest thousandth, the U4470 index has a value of 0.450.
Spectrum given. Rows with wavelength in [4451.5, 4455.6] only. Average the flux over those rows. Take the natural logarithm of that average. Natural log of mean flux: 3.10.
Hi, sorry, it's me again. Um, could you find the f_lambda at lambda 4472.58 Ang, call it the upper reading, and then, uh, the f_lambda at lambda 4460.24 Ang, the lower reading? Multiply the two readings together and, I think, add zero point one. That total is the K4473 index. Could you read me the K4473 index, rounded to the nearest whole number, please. 564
